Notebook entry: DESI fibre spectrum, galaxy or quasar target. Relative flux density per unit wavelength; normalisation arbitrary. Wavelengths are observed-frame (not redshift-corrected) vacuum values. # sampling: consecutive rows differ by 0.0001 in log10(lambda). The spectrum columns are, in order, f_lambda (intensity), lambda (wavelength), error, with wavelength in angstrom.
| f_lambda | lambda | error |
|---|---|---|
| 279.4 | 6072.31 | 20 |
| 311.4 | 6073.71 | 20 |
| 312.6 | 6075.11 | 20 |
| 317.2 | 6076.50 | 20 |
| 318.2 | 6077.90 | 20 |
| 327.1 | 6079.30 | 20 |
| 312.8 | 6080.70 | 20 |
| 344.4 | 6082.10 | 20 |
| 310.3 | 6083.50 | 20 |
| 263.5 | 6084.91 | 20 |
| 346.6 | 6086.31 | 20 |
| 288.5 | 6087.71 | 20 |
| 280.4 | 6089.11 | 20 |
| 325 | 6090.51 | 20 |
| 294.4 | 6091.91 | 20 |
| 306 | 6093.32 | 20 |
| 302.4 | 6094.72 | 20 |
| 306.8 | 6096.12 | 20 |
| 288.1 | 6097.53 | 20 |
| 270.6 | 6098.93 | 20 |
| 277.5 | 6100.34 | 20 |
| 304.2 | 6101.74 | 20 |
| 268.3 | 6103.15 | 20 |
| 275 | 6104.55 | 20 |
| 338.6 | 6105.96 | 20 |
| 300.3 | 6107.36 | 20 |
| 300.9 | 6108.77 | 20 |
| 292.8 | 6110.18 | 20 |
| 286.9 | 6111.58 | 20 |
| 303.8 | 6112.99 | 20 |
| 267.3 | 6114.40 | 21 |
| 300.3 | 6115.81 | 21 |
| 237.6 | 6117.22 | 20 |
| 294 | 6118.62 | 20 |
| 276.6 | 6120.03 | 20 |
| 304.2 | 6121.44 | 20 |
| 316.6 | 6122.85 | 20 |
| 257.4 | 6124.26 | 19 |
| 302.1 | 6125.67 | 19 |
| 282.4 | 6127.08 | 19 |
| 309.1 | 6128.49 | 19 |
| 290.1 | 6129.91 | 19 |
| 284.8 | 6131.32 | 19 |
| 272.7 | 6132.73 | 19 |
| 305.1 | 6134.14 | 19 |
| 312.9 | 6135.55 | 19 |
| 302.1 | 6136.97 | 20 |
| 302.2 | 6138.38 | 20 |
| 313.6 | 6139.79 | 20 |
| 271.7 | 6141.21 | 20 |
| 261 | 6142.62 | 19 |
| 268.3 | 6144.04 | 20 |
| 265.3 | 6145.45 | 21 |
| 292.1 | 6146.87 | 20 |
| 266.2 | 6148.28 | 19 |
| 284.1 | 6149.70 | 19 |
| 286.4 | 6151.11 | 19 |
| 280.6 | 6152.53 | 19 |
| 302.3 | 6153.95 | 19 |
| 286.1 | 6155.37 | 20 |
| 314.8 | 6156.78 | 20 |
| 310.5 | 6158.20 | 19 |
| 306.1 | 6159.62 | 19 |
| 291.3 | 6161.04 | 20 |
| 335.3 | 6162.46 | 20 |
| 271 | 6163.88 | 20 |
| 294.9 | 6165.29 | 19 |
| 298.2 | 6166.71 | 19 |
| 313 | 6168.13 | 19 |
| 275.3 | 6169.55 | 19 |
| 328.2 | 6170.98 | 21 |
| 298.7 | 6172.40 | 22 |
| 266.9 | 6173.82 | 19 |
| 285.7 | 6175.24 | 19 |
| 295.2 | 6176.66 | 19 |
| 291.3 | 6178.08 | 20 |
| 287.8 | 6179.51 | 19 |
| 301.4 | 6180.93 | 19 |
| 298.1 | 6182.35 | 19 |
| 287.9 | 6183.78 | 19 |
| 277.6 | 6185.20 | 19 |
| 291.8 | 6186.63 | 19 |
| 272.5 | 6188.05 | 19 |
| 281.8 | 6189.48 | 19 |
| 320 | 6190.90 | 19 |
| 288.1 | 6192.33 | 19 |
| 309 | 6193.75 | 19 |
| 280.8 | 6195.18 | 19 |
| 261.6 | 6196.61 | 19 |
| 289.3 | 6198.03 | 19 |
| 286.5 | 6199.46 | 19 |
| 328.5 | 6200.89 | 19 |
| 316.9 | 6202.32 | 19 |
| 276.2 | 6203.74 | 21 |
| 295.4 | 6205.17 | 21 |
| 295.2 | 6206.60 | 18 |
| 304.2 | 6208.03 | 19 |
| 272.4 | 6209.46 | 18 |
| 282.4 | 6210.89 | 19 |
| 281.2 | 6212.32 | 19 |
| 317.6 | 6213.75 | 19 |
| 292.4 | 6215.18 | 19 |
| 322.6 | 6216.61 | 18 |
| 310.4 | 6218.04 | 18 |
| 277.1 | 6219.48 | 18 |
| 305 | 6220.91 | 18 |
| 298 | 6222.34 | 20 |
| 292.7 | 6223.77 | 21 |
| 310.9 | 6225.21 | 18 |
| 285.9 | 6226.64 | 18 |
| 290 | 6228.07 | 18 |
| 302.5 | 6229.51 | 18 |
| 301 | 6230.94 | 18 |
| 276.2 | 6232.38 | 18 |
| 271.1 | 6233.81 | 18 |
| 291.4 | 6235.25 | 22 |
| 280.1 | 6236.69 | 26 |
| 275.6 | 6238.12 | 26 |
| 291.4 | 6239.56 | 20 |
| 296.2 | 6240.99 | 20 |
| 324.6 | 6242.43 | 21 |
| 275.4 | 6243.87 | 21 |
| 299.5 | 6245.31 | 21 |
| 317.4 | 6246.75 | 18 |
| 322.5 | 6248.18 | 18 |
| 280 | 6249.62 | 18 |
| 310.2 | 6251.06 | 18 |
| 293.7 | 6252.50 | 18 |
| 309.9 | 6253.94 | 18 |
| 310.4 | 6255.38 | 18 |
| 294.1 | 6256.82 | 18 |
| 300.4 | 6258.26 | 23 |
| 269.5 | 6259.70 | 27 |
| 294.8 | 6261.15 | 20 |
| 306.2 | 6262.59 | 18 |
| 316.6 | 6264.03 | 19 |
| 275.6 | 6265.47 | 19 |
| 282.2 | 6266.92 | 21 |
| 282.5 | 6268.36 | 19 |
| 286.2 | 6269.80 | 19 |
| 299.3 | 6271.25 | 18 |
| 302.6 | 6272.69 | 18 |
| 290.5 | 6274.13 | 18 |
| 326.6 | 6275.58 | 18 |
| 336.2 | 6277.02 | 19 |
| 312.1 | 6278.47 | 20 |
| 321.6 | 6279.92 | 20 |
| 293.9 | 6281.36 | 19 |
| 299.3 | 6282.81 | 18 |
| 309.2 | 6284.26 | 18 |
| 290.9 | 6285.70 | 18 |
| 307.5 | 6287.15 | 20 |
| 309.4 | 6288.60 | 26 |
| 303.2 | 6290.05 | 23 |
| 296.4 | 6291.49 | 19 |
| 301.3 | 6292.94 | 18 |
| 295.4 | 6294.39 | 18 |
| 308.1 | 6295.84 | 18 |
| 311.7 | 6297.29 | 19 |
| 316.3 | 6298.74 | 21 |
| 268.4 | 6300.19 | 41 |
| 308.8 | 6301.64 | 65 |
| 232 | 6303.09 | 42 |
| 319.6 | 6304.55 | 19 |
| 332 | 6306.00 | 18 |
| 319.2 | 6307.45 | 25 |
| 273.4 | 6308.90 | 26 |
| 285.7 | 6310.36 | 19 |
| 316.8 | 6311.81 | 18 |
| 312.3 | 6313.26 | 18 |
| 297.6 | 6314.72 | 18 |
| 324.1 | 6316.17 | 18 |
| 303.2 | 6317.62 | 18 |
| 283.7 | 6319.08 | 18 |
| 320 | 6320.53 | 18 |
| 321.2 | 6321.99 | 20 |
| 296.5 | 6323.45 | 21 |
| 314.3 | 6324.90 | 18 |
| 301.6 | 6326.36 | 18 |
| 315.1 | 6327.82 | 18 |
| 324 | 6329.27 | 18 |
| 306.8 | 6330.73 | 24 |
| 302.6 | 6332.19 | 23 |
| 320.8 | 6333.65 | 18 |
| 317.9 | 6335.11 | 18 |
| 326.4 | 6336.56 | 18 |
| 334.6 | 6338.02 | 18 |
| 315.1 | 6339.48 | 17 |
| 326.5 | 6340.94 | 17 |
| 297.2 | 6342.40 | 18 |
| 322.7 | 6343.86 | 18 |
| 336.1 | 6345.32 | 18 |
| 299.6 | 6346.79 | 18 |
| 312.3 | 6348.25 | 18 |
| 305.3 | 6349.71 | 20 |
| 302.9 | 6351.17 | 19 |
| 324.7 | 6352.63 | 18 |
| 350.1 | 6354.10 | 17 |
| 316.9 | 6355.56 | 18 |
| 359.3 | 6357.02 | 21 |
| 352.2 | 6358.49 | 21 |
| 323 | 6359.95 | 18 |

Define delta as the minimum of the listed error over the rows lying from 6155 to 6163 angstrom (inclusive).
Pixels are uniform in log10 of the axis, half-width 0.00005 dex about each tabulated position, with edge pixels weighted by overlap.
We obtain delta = 19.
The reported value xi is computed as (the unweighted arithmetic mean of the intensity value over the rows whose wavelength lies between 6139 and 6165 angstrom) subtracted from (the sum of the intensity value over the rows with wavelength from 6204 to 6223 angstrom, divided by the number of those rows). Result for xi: 7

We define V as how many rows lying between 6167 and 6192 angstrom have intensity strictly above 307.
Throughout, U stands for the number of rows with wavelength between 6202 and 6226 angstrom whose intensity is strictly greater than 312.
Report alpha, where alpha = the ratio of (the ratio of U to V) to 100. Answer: 0.0100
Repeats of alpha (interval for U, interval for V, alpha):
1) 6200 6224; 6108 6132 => 0.0200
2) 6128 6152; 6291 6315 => 0.0022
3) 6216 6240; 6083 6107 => 0.0025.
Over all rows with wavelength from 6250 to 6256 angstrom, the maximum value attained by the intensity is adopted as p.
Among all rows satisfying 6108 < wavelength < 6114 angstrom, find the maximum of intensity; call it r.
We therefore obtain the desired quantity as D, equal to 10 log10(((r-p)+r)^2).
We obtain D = 49.5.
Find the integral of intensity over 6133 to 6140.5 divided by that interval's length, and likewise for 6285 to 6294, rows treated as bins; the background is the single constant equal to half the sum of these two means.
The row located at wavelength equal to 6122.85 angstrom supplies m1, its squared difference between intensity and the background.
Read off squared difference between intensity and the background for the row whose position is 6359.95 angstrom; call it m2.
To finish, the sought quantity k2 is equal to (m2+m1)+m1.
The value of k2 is 747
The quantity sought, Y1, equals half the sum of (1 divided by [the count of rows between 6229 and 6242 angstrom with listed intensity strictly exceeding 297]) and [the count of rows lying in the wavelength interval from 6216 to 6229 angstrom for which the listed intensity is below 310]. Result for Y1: 3.25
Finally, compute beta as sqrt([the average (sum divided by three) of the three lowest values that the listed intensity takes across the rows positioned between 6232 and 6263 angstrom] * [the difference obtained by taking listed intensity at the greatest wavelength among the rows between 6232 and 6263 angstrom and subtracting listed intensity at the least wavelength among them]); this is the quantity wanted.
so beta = 90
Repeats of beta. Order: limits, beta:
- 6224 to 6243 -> 61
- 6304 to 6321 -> 11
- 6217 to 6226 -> 12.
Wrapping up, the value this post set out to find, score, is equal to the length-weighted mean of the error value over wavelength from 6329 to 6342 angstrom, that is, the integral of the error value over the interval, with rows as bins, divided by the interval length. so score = 19.0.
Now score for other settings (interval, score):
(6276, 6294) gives 19.8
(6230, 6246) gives 21.0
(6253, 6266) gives 20.0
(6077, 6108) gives 20.0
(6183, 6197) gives 19.0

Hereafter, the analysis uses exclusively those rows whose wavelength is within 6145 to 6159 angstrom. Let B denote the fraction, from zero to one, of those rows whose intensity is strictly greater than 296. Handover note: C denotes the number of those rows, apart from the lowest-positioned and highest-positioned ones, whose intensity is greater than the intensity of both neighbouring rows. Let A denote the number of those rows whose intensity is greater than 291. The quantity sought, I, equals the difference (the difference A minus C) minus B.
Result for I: 0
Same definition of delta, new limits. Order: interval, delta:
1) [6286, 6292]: 19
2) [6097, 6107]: 20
